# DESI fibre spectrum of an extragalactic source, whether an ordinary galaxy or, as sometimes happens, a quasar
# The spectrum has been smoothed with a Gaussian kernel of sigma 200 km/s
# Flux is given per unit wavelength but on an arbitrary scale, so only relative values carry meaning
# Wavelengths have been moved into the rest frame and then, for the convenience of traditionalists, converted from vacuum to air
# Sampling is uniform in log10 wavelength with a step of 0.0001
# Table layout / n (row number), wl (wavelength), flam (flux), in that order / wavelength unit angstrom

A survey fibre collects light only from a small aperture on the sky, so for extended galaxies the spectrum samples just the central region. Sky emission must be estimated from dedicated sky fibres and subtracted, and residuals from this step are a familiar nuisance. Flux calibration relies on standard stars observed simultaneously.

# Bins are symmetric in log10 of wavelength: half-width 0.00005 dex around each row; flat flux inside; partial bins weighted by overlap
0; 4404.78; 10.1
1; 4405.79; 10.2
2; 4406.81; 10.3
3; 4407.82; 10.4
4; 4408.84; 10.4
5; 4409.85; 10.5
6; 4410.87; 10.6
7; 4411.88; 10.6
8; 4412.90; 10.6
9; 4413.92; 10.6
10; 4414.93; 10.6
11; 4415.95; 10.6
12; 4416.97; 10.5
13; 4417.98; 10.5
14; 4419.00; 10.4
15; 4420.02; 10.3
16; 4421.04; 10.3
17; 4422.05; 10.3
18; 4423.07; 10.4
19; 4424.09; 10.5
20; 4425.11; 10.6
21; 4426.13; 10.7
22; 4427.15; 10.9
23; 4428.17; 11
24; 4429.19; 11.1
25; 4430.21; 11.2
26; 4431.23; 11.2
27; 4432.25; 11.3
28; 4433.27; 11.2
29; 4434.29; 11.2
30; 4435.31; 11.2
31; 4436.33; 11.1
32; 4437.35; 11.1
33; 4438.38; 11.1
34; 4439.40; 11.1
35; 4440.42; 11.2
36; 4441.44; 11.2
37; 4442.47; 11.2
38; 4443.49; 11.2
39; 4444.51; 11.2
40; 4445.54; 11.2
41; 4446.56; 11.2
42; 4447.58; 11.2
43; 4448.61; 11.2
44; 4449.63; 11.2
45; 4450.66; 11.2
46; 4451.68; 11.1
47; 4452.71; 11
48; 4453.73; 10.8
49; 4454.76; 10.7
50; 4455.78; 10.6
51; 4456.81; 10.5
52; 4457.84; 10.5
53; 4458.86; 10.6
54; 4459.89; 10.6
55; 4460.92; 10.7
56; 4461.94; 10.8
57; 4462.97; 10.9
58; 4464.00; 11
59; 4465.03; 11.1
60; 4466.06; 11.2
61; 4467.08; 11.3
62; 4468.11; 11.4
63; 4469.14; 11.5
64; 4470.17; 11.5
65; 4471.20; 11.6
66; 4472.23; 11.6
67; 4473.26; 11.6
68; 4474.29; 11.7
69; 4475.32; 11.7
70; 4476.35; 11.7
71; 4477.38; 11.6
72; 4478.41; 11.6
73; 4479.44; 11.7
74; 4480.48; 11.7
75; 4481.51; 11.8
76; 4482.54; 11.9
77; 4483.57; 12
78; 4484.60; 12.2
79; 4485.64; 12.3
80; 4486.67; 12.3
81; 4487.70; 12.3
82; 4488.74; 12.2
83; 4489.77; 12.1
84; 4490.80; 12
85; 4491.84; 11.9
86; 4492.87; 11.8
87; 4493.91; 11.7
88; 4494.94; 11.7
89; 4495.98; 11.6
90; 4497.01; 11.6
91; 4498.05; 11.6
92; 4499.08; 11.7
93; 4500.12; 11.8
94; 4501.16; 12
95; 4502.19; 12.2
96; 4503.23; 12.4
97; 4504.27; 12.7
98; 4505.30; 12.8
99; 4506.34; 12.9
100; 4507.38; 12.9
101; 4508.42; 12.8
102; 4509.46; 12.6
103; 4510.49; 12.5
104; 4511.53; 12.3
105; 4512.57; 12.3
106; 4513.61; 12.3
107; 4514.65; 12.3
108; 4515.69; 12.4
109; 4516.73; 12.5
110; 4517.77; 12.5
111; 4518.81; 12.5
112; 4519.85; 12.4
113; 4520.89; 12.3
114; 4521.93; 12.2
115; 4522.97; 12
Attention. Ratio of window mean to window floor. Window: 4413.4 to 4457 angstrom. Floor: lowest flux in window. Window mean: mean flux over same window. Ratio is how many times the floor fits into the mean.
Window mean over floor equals 1.06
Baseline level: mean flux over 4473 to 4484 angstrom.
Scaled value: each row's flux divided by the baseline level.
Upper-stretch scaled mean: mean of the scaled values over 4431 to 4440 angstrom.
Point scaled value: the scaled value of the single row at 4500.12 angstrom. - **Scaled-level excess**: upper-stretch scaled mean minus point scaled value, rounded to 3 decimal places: -0.054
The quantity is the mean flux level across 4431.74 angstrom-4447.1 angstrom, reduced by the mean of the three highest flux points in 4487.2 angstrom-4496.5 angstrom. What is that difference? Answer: -1.0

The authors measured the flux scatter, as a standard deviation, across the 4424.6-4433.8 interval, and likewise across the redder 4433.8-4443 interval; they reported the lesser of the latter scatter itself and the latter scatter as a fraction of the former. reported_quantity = 0.05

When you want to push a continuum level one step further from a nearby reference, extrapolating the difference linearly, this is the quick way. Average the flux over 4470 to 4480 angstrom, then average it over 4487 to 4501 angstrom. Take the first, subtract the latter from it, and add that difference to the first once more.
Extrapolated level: 11.4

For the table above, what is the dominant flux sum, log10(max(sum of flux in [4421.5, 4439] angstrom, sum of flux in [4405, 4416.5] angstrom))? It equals 2.27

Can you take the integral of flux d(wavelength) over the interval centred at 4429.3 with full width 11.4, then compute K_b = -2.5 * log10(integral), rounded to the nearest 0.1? -5.2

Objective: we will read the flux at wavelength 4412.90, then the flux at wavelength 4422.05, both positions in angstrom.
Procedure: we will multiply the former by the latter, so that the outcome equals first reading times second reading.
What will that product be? 109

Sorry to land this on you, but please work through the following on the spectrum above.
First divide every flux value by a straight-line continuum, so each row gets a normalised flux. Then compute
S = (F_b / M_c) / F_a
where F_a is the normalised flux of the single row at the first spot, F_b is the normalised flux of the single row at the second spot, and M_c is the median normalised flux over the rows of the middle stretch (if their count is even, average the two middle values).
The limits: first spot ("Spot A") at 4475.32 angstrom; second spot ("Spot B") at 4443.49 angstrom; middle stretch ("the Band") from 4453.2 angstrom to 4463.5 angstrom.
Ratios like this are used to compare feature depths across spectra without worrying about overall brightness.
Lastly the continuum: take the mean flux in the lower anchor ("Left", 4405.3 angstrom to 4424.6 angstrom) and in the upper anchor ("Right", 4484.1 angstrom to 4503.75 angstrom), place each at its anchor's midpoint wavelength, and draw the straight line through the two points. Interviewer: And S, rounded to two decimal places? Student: 1.07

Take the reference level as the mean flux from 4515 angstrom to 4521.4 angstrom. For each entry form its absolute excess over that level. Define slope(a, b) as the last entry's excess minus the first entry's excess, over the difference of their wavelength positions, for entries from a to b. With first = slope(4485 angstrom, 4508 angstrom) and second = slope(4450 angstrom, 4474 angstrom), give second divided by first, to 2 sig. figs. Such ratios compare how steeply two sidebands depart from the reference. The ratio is -1.2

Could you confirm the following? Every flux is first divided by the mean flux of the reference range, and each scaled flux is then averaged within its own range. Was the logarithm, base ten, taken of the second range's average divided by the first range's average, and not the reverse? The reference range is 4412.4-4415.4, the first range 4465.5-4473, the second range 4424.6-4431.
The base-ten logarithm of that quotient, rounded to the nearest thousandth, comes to -0.020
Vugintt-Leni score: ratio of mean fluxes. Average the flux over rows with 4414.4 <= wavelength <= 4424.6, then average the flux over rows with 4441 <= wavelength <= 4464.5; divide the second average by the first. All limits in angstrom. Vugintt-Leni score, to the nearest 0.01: 1.05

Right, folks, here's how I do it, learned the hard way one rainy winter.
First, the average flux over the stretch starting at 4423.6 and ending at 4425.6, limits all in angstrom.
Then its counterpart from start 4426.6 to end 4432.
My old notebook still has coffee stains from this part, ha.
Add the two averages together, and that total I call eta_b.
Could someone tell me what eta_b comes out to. 21.6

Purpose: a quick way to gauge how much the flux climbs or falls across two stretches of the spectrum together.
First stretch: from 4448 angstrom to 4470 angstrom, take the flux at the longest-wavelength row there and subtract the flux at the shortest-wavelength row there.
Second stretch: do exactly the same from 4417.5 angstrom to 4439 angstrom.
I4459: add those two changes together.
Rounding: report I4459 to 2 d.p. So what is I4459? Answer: 0.90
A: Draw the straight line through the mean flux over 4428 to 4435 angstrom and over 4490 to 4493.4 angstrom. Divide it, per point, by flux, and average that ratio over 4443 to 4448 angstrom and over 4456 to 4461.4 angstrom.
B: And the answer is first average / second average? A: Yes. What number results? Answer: 0.93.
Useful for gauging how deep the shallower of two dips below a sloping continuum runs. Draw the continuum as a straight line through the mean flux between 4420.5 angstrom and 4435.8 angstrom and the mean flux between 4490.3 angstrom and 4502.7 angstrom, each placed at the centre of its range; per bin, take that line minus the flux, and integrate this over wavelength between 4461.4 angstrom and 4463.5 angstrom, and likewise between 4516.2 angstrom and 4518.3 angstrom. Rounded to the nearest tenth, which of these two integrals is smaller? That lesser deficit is -0.9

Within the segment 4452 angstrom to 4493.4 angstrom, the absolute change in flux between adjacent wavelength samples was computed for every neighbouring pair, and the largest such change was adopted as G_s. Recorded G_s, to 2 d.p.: 0.20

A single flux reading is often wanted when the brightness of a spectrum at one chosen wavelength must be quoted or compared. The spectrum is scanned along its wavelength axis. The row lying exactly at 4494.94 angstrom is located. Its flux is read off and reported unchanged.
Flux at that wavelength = 11.7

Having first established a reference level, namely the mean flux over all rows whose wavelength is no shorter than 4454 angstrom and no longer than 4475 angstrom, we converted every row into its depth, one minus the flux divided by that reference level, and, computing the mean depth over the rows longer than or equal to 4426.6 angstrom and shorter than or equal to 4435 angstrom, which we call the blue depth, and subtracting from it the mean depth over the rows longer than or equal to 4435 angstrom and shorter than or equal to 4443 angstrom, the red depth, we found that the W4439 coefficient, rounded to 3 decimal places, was 0.001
